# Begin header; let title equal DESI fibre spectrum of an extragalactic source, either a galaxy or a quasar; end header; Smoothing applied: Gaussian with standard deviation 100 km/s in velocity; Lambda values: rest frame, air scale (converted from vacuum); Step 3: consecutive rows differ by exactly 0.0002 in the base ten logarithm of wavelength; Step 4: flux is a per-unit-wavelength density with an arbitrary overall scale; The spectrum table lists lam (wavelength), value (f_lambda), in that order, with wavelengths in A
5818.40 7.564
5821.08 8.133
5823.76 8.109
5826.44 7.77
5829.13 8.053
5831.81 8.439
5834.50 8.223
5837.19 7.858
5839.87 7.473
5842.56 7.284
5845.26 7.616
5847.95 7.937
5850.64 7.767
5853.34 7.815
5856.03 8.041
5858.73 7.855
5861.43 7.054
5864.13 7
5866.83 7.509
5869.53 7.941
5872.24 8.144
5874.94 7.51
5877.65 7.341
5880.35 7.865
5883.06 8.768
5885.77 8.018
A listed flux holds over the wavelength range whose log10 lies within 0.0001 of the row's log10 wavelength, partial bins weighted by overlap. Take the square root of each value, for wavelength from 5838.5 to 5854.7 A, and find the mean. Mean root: 2.77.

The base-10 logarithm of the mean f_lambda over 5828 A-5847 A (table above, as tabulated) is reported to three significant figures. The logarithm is 0.895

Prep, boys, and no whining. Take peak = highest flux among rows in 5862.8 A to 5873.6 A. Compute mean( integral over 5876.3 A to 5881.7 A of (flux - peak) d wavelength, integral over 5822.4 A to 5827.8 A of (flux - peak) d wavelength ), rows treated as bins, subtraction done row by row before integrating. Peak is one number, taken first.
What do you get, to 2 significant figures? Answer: -2.0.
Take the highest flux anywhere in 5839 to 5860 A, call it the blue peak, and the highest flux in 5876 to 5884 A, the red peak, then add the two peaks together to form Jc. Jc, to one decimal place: 16.8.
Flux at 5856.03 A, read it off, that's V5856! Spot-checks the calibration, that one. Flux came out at 8.041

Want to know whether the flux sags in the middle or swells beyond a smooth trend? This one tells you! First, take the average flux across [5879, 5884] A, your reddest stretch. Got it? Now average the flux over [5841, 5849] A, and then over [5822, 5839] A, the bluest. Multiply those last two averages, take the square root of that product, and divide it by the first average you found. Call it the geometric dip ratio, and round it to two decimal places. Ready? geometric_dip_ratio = 0.94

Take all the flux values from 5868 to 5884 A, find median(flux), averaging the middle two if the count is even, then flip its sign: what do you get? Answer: -7.90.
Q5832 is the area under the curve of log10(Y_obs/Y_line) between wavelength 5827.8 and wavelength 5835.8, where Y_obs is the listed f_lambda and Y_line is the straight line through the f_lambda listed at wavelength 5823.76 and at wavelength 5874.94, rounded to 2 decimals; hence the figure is 0.10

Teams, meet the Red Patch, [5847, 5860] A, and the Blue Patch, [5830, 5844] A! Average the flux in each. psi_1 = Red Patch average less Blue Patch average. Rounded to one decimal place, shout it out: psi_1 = 0.0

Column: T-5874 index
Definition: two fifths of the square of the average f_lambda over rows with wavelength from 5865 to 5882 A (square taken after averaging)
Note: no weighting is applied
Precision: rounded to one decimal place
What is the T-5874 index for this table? 23.8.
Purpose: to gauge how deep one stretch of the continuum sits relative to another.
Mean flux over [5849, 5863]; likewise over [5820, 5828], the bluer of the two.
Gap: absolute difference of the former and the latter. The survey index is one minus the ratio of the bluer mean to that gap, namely -26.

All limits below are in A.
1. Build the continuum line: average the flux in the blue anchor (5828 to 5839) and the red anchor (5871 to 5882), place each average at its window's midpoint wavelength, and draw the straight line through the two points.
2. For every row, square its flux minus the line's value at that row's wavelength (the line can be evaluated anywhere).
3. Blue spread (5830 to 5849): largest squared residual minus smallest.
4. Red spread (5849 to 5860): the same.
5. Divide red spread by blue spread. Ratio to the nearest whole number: 0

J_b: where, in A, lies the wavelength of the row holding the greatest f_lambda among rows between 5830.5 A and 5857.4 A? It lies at 5831.81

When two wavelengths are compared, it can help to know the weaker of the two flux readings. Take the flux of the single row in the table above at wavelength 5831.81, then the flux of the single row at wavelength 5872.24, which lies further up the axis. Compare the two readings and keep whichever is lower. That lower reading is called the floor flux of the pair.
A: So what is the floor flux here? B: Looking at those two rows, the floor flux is 8.14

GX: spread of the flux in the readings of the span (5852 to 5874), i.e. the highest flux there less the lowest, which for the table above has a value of 1.14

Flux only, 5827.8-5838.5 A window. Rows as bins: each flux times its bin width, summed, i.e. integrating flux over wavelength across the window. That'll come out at 87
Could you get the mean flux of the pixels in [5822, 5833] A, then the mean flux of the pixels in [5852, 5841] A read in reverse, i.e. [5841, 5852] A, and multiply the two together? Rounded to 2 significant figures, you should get 62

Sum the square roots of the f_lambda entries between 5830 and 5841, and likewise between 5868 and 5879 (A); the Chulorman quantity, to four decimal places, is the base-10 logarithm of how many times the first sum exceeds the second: 0.0073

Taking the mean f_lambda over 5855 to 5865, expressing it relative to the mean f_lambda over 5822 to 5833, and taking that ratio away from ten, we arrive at 9.07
